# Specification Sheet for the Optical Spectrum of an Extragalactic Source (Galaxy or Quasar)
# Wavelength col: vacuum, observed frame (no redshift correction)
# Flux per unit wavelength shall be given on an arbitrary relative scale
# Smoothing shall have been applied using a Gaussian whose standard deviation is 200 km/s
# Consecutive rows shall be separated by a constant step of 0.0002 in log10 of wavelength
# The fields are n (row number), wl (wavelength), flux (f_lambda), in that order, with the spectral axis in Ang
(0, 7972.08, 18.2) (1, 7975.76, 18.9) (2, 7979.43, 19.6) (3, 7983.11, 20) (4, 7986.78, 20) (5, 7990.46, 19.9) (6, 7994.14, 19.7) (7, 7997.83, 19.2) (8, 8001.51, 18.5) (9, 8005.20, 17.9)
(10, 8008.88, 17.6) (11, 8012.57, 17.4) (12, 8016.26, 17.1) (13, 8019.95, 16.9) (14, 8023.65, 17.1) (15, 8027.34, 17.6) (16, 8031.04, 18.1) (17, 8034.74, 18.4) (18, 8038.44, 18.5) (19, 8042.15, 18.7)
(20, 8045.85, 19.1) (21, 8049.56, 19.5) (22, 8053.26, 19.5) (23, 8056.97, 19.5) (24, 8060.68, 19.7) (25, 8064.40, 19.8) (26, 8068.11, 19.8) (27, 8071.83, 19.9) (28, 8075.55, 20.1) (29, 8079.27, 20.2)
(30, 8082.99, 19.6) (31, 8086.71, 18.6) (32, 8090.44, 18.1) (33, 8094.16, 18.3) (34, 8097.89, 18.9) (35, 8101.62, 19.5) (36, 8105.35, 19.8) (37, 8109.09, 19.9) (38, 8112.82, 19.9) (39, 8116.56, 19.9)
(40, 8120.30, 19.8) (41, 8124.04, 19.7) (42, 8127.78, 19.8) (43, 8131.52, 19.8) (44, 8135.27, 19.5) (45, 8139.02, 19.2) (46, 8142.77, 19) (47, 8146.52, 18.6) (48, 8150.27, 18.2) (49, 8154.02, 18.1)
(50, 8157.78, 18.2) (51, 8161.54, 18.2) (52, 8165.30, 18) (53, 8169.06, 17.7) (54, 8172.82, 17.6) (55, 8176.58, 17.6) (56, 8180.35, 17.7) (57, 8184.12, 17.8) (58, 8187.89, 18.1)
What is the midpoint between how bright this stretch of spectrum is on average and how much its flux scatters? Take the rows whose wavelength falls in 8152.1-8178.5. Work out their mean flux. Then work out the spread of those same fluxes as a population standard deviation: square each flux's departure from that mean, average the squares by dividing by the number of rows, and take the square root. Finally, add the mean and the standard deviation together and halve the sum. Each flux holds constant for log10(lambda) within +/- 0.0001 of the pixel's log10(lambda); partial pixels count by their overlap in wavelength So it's 9.1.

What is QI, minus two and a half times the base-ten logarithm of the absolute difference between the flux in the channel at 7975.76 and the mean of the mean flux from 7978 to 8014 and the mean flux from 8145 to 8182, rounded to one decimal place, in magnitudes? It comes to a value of 1.0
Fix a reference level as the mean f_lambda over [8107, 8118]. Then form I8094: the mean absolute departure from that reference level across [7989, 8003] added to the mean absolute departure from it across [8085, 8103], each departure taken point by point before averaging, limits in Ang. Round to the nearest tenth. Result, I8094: 1.8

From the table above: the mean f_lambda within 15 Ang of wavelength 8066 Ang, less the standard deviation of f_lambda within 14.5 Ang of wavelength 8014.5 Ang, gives 19.3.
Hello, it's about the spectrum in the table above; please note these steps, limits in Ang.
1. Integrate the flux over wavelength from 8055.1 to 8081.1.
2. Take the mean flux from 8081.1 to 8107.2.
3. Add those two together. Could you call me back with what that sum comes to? 535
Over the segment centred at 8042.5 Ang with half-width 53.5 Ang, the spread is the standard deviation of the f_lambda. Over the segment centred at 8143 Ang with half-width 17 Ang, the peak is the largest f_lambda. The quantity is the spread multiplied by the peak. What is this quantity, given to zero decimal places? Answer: 20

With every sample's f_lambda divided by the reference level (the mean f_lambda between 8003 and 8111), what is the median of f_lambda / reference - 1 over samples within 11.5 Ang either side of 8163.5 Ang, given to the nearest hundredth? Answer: -0.04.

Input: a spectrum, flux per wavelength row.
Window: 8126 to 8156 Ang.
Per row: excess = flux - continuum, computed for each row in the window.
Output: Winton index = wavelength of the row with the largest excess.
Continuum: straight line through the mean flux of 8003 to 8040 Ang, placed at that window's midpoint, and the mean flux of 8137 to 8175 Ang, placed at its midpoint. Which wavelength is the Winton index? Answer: 8127.78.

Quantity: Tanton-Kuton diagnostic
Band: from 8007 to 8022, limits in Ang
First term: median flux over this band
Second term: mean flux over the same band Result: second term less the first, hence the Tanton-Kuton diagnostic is 0.00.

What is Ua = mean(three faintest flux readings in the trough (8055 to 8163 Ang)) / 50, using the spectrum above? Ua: 0.36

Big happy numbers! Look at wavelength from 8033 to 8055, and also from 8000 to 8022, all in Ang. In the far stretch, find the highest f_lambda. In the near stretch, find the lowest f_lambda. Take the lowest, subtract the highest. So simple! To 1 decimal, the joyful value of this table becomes -2.6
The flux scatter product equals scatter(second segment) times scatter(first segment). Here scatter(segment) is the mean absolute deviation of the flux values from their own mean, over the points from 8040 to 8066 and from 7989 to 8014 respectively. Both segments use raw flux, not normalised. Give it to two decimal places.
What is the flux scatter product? 0.24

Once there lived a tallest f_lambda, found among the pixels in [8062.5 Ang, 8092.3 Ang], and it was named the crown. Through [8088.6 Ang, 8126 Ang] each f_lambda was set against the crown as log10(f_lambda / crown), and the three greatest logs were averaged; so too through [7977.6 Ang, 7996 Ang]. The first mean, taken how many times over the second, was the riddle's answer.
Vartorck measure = 1.3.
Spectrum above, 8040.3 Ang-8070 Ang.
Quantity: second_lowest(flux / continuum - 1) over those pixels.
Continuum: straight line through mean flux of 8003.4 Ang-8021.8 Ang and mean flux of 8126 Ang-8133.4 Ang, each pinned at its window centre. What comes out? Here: 0.057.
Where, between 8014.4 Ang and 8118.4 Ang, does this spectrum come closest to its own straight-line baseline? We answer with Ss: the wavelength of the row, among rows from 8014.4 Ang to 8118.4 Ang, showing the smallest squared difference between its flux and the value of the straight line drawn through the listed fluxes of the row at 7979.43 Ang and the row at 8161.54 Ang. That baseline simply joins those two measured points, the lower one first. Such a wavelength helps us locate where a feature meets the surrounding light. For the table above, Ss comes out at 8045.85 Ang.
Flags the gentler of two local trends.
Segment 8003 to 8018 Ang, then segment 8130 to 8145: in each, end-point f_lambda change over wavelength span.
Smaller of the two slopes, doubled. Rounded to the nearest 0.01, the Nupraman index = -0.14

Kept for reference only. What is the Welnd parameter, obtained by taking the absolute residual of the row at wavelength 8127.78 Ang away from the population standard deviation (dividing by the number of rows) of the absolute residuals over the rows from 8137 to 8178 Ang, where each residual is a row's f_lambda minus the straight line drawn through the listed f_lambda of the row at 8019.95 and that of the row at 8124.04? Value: 0.8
